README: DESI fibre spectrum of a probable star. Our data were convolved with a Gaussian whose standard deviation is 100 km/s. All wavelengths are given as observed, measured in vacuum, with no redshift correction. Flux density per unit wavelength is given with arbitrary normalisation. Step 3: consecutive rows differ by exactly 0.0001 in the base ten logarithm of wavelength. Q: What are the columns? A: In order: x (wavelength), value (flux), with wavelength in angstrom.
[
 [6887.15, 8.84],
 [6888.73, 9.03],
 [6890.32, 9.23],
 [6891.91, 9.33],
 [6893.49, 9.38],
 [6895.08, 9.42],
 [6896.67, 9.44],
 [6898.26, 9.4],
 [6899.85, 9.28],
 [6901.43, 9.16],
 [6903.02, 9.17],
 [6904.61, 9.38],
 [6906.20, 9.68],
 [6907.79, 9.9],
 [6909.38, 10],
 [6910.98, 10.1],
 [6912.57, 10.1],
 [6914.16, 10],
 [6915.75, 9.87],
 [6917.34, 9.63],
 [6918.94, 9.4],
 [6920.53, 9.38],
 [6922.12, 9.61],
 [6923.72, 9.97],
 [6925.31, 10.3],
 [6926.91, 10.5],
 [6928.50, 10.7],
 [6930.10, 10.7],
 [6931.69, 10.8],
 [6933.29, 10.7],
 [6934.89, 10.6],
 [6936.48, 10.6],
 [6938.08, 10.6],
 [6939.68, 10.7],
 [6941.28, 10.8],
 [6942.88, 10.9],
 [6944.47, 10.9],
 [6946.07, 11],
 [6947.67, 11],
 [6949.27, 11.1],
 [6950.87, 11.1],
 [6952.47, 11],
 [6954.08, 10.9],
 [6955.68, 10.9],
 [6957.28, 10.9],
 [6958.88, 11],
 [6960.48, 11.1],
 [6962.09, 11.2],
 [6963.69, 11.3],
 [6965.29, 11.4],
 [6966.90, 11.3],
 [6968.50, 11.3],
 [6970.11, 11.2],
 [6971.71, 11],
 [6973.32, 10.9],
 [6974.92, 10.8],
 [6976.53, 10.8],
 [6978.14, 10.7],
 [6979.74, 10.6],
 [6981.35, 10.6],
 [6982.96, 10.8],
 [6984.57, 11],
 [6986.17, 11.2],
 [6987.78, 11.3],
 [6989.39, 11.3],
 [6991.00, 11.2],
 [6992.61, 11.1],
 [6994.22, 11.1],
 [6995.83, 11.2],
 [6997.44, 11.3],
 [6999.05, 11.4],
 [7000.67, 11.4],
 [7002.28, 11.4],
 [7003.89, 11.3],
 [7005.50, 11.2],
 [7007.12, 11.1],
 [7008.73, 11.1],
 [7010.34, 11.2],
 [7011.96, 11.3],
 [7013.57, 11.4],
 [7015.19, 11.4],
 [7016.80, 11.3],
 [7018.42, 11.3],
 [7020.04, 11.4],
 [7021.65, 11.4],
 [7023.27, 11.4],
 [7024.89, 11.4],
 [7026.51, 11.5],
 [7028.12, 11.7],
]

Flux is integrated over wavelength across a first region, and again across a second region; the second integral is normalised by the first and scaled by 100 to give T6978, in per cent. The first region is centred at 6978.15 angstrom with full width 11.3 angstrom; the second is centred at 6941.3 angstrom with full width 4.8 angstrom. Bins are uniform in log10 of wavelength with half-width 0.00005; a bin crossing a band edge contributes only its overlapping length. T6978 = 43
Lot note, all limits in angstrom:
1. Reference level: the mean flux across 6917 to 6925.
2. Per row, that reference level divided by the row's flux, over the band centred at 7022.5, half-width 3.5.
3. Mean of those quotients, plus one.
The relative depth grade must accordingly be 1.84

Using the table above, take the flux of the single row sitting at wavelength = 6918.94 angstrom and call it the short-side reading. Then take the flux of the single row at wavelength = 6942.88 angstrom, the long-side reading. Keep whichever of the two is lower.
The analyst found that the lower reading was 9.4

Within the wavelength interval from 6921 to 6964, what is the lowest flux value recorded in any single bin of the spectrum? 9.61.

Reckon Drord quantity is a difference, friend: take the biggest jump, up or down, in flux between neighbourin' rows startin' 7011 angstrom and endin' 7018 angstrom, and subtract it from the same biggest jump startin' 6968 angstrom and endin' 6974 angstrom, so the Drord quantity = 0.10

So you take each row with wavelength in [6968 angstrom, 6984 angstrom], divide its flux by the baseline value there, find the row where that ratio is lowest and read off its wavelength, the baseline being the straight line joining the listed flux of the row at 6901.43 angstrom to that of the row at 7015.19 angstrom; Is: 6981.35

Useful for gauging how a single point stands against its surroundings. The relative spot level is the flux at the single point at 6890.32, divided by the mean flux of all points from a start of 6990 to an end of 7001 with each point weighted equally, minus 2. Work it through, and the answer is -1.18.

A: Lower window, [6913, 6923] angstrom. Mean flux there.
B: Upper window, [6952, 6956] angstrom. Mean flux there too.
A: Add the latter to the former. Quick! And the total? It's 20.6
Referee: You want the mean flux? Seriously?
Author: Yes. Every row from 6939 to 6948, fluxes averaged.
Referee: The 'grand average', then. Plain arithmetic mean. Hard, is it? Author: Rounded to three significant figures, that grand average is 10.9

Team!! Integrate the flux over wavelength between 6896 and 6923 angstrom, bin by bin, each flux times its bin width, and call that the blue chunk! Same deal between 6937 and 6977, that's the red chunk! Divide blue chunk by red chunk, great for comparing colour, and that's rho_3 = 0.59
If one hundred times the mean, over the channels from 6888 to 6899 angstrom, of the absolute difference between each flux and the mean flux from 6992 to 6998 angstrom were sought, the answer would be 186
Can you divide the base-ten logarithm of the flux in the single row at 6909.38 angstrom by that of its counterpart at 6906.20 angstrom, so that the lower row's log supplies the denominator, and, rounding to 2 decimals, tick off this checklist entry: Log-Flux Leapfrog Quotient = 1.01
